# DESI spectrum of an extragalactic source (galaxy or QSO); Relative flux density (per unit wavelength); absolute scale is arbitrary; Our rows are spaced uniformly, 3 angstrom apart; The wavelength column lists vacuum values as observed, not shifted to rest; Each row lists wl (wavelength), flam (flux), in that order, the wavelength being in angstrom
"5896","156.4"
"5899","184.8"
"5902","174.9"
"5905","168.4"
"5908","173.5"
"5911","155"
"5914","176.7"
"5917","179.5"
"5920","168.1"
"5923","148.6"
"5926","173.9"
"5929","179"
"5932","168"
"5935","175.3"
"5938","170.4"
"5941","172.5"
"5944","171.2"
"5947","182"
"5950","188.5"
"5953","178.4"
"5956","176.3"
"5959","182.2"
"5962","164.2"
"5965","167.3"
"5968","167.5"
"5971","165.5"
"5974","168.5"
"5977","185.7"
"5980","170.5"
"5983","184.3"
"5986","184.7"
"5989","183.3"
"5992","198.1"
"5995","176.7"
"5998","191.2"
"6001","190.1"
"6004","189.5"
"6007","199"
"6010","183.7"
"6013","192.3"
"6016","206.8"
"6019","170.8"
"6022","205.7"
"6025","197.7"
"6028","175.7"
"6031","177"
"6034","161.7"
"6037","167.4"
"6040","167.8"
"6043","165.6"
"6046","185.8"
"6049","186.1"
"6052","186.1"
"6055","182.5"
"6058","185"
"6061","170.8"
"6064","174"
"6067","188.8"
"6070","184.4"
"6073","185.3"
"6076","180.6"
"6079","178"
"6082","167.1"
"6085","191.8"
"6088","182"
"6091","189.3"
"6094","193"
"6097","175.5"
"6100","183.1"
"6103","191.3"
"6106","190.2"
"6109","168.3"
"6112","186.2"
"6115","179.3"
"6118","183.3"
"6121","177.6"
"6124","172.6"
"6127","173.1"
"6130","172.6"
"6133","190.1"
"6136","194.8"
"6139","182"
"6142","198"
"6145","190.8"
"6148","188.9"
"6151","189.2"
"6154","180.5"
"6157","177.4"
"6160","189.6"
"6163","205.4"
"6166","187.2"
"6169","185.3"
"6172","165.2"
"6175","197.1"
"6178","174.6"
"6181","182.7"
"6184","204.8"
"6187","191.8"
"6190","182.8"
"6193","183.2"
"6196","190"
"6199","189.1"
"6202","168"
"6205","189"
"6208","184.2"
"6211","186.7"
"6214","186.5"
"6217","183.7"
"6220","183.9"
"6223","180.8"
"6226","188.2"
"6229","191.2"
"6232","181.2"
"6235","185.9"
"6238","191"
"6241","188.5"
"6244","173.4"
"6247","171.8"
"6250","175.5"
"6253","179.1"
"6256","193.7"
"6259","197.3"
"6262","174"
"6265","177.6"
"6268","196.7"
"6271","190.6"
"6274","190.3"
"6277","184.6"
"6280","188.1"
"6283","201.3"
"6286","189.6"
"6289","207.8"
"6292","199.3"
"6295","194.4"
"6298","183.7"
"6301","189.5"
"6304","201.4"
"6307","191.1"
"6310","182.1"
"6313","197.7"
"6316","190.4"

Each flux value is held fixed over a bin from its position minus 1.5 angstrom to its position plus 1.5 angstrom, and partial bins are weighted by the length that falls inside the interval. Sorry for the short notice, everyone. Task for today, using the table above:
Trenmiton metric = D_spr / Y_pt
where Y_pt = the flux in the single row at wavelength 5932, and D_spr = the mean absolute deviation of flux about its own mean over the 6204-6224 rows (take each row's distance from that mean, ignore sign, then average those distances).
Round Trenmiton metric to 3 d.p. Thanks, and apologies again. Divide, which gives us 0.012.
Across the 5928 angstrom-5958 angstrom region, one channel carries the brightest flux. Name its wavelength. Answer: 5950 angstrom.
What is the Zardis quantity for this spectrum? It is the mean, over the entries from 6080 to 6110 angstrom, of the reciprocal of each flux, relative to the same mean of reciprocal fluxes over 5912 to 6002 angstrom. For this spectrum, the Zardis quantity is 0.96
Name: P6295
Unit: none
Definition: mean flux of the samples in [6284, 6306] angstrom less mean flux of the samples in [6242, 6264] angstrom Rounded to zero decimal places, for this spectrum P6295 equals 14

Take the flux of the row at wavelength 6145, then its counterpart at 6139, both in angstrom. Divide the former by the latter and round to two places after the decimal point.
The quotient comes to 1.05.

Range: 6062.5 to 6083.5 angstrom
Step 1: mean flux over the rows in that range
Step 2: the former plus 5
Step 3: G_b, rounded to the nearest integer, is 185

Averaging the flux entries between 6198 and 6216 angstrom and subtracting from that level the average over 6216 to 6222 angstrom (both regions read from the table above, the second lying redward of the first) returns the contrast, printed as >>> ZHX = 0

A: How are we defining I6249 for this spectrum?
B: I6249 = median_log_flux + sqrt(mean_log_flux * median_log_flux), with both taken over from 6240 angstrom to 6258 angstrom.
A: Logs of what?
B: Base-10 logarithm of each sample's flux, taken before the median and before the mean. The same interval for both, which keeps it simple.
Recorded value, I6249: 4.50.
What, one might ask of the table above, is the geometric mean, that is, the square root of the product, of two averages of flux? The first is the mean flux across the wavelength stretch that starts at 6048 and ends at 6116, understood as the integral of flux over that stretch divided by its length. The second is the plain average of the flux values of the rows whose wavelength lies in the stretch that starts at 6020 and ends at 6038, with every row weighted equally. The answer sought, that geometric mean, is 182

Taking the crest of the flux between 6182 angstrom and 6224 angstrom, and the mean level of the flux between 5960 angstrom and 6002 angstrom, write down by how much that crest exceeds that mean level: 26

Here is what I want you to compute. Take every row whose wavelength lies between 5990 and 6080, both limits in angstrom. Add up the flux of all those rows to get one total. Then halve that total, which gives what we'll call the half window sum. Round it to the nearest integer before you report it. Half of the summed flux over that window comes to 2752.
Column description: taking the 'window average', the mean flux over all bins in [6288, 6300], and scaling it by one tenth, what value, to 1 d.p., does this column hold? 19.6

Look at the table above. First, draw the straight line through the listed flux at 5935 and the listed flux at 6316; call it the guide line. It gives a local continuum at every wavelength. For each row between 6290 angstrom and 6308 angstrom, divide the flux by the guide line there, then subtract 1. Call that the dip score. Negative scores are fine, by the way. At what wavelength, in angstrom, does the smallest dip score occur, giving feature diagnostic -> 6298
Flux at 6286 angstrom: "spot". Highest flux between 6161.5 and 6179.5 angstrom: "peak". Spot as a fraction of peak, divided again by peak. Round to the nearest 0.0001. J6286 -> 0.0045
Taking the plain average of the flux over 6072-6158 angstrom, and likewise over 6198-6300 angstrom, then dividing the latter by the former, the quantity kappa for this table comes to 1.02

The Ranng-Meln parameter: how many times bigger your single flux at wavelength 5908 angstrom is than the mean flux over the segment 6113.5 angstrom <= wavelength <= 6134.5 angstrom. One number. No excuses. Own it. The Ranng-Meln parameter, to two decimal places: 0.97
